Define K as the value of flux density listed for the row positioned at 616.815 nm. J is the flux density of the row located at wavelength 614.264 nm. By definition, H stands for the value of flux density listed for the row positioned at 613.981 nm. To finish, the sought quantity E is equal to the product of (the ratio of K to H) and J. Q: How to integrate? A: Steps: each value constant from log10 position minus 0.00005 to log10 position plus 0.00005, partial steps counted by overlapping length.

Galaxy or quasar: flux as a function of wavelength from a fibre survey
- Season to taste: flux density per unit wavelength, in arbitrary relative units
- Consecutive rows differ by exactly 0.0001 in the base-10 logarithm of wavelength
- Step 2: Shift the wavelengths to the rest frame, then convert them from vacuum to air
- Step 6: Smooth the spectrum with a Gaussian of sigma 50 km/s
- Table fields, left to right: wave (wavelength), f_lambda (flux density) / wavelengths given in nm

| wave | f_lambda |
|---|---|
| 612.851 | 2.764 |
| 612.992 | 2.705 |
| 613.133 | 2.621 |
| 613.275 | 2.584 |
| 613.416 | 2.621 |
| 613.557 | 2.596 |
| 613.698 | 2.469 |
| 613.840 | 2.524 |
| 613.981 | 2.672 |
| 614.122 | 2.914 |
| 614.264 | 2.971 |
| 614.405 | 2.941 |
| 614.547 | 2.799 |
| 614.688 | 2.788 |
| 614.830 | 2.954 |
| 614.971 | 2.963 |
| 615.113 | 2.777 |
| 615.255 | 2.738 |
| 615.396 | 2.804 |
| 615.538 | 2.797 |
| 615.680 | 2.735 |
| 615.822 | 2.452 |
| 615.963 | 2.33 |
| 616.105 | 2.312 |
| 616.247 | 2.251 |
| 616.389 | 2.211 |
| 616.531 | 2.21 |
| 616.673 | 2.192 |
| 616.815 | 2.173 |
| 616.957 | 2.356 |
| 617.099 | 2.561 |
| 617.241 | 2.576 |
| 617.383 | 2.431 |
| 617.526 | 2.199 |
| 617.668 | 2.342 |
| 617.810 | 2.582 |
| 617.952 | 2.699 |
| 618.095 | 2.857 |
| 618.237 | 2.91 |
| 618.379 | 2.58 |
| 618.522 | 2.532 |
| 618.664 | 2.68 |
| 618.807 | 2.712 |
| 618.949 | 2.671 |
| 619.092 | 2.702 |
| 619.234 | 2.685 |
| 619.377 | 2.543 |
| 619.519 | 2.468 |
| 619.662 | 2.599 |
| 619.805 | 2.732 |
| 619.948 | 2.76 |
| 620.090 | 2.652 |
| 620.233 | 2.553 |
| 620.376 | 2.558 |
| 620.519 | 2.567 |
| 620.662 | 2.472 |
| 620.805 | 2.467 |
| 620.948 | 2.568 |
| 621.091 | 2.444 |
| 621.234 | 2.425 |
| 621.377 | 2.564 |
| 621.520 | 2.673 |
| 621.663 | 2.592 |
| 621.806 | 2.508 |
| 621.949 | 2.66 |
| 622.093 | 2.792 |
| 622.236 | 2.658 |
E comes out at 2.4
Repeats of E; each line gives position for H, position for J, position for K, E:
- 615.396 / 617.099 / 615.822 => 2.2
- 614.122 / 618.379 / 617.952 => 2.4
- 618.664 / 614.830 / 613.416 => 2.9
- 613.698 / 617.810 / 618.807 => 2.8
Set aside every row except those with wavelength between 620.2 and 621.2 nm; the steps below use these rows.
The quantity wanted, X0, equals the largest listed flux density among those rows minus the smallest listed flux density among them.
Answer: 0.12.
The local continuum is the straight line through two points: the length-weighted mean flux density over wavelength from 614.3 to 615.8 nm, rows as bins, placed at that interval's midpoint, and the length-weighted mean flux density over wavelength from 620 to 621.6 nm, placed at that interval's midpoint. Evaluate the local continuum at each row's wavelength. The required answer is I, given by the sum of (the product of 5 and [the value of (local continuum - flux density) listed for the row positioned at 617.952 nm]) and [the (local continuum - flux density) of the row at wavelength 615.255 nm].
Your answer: 0.0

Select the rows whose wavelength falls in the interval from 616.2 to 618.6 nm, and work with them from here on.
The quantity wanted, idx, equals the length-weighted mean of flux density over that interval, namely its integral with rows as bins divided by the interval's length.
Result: 2.45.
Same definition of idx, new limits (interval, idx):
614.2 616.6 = 2.65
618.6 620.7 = 2.63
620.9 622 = 2.55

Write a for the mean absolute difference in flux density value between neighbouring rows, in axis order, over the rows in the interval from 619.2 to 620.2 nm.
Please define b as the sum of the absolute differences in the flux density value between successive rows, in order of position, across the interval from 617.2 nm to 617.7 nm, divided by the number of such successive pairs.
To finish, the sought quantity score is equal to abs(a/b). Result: 0.6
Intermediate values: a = 0.103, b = 0.17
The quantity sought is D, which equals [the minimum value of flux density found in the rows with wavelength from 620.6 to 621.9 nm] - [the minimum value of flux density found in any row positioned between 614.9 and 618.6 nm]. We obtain 0.252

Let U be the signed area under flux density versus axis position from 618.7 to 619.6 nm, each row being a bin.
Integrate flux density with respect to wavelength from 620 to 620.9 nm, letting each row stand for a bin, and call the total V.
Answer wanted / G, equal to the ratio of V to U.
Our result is 0.97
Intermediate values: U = 2.37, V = 2.30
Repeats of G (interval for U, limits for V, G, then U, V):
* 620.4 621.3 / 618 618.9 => 1.09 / 2.24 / 2.44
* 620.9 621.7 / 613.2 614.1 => 1.15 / 2.03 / 2.34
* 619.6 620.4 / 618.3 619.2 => 1.13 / 2.12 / 2.39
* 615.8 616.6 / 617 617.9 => 1.21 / 1.83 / 2.21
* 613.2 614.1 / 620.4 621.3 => 0.96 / 2.34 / 2.24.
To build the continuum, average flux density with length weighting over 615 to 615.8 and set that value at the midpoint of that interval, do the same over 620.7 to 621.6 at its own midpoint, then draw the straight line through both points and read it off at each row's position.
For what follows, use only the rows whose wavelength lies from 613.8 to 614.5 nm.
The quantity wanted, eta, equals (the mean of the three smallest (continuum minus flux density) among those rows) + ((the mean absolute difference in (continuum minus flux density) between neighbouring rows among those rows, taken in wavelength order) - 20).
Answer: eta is -20.0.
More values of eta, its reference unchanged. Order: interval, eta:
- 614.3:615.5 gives -20.1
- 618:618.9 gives -20.1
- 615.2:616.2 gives -19.9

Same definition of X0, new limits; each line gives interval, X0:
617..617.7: 0.38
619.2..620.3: 0.29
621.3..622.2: 0.28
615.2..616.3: 0.55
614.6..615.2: 0.19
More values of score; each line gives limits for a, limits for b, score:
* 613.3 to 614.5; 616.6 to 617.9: 0.7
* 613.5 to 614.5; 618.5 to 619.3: 2.0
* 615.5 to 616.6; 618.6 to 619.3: 2.8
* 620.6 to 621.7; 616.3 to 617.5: 1.0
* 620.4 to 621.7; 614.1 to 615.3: 1.1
